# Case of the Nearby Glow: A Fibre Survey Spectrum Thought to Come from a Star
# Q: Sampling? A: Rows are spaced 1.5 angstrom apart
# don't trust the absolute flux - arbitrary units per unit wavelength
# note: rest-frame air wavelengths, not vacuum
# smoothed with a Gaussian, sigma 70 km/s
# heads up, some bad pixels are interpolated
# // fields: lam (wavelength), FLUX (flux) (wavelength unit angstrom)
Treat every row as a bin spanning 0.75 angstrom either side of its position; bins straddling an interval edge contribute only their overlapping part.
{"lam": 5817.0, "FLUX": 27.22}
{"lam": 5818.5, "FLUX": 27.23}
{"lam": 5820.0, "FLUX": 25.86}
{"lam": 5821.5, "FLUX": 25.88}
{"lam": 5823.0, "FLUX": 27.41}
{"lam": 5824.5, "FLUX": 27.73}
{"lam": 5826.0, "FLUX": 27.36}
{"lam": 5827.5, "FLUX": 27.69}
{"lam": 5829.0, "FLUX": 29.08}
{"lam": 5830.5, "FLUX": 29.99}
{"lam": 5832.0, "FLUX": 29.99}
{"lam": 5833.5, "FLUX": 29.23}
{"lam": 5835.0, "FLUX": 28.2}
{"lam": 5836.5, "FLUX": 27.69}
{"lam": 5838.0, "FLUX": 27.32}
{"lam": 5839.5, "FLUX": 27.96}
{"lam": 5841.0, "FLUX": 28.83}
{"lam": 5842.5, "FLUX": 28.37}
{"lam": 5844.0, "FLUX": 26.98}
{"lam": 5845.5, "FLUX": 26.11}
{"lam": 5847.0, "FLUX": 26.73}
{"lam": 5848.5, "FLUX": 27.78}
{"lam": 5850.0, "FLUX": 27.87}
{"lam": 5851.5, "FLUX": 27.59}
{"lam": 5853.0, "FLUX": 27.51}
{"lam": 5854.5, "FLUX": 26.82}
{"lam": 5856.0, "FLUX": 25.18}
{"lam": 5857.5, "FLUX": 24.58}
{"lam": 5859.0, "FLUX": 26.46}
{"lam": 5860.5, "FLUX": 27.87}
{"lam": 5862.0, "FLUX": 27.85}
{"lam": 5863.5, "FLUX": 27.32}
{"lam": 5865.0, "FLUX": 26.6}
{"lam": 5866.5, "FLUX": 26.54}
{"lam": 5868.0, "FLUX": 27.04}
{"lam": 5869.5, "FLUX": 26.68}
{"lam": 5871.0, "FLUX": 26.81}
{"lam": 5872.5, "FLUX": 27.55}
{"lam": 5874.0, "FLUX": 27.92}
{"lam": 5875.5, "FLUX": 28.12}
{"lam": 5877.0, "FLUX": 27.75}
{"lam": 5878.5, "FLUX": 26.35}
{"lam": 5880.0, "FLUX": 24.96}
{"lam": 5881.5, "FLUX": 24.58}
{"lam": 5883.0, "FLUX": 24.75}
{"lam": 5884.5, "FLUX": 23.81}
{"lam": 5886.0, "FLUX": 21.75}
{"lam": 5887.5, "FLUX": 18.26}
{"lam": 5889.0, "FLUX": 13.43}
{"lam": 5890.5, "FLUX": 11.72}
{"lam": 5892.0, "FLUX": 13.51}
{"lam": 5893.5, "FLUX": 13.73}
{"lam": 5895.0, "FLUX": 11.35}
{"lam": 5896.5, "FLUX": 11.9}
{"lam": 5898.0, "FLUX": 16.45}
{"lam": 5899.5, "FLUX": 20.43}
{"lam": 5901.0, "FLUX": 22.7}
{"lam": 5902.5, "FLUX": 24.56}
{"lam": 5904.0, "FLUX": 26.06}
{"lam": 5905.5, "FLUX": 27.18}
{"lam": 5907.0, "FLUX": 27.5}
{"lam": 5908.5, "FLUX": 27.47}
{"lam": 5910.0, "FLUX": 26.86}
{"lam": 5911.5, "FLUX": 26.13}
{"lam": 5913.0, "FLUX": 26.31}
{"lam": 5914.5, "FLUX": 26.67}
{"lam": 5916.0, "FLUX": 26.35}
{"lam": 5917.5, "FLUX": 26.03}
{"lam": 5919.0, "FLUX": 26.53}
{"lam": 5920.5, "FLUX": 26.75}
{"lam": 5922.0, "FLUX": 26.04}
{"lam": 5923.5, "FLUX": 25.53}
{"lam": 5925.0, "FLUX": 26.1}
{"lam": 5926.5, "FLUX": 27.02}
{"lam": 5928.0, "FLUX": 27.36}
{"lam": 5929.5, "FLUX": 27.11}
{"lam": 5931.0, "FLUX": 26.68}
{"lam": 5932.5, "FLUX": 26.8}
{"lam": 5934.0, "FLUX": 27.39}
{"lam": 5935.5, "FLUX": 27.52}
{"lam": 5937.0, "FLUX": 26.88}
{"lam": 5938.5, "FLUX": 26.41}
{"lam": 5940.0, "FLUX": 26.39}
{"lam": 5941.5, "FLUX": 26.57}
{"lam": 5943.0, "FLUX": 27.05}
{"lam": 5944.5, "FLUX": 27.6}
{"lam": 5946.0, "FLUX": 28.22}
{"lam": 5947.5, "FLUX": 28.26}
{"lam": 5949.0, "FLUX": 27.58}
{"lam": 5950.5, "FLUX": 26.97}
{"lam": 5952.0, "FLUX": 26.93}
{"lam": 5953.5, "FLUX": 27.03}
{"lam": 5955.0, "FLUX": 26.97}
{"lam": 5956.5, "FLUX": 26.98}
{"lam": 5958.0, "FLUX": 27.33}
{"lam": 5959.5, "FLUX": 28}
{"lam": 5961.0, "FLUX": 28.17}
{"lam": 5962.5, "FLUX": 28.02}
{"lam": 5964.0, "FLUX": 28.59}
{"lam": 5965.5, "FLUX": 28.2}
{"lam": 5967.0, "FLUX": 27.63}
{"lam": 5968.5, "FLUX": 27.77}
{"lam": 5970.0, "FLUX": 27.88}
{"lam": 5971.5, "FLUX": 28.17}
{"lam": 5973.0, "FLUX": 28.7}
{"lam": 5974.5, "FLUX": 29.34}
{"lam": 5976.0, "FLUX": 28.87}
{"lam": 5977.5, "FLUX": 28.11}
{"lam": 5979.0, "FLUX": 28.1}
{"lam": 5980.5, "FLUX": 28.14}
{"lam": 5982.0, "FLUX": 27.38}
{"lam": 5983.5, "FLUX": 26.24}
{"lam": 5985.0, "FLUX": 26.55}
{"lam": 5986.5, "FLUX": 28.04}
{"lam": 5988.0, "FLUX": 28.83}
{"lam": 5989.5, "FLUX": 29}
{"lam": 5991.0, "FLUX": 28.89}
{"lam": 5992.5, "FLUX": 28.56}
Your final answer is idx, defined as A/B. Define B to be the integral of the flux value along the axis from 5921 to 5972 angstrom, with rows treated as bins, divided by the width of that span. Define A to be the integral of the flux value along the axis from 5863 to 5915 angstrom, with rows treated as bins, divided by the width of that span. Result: 0.85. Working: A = 23.1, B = 27.3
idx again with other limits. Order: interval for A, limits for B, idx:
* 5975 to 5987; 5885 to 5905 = 1.58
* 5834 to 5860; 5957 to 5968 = 0.97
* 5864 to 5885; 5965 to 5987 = 0.95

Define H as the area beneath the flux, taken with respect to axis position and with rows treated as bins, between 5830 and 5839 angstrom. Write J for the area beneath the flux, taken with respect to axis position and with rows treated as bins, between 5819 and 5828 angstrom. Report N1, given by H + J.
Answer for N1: 501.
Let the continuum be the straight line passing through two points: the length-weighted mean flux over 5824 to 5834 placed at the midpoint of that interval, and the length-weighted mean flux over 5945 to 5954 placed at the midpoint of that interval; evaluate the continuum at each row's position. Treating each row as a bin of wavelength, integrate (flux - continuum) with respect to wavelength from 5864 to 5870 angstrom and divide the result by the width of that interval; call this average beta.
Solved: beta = -1.61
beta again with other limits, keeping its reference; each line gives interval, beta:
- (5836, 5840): -1.01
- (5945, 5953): 0.06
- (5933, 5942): -0.77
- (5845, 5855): -1.29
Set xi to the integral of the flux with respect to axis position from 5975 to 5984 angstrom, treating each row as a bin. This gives 251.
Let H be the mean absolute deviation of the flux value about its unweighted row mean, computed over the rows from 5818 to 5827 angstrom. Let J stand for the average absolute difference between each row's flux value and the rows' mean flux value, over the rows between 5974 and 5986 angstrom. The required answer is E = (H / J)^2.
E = 0.7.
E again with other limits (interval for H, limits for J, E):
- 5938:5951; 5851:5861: 0.4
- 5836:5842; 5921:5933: 0.7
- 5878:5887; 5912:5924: 11.9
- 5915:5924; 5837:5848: 0.2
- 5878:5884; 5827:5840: 0.4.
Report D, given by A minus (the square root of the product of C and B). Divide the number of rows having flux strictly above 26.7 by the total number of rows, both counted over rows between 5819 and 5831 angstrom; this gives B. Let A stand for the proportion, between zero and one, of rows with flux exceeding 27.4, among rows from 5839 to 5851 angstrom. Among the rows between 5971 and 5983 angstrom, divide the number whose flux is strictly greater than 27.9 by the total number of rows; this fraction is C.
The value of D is -0.19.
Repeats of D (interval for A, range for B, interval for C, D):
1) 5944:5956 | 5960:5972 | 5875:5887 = 0.15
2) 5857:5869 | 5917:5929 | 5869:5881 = -0.06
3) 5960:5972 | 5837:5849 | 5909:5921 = 1.00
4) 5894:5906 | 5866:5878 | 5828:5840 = -0.75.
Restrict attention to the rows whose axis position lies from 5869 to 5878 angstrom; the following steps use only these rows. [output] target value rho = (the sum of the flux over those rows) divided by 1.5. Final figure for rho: 110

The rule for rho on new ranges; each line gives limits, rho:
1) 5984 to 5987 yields 36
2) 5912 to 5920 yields 88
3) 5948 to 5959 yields 127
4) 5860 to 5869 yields 109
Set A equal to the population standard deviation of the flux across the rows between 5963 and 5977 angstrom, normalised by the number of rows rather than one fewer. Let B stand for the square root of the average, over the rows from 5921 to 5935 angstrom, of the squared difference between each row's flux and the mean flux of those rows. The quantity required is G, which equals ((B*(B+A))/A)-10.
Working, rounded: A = 0.53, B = 1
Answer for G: -9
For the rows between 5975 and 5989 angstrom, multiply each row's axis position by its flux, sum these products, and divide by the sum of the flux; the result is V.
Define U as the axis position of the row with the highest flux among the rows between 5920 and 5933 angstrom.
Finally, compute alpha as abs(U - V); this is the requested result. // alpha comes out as 54.0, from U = 5928.0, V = 5982.0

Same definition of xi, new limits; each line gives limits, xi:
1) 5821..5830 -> 249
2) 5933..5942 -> 242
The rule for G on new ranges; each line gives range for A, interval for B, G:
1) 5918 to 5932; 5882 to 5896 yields 40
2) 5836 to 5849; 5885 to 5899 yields 7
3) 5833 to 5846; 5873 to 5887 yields -3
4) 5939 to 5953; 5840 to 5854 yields -8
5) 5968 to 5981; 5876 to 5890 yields 31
